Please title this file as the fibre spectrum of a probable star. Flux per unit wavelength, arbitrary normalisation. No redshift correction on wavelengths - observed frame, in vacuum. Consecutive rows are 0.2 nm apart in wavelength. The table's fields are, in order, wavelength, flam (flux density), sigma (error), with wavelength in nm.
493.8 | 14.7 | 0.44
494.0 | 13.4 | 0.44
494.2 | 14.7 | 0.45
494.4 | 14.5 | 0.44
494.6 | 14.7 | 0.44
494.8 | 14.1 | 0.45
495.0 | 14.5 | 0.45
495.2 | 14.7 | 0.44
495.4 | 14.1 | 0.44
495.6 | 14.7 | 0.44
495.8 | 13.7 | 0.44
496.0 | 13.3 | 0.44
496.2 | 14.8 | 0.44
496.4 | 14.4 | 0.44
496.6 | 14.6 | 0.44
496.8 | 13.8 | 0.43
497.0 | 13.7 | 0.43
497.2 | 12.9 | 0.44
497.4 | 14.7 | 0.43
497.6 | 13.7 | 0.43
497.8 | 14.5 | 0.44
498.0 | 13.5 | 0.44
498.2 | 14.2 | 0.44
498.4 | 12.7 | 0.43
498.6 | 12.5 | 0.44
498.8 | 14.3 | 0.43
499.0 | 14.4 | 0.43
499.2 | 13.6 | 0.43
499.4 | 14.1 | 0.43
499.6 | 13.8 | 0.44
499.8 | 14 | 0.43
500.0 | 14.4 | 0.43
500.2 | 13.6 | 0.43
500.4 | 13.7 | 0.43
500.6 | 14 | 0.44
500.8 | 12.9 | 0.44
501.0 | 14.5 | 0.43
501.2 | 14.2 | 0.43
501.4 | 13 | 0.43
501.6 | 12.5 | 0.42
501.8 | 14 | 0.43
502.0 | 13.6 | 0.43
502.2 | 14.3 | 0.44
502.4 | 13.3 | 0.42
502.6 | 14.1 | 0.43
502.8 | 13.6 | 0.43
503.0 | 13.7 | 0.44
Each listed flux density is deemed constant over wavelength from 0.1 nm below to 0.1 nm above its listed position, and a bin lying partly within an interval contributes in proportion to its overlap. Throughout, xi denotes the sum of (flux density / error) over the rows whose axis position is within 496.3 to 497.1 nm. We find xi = 130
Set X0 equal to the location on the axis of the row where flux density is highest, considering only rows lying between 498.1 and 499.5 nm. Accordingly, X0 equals 499.0 nm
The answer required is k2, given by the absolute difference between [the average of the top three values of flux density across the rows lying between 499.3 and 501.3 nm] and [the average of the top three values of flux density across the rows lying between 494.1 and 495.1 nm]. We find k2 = 0.27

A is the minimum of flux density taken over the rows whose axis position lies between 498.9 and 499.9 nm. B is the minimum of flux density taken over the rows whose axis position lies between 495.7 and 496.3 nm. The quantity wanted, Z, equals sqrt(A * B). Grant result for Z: 13.4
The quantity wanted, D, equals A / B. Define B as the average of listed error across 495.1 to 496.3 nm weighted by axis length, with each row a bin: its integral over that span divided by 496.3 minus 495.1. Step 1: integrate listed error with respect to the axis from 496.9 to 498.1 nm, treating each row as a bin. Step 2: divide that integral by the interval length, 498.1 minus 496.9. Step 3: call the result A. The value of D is 0.99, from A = 0.4350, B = 0.440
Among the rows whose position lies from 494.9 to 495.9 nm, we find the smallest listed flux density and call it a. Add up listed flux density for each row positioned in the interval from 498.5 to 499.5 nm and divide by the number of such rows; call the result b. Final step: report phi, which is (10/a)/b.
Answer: 0.0530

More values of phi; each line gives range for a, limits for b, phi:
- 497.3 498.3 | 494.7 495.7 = 0.0514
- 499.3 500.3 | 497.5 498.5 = 0.0536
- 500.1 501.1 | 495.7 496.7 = 0.0547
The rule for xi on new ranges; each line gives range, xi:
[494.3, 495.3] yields 163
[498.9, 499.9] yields 162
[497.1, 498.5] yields 221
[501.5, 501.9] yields 62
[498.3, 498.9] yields 91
